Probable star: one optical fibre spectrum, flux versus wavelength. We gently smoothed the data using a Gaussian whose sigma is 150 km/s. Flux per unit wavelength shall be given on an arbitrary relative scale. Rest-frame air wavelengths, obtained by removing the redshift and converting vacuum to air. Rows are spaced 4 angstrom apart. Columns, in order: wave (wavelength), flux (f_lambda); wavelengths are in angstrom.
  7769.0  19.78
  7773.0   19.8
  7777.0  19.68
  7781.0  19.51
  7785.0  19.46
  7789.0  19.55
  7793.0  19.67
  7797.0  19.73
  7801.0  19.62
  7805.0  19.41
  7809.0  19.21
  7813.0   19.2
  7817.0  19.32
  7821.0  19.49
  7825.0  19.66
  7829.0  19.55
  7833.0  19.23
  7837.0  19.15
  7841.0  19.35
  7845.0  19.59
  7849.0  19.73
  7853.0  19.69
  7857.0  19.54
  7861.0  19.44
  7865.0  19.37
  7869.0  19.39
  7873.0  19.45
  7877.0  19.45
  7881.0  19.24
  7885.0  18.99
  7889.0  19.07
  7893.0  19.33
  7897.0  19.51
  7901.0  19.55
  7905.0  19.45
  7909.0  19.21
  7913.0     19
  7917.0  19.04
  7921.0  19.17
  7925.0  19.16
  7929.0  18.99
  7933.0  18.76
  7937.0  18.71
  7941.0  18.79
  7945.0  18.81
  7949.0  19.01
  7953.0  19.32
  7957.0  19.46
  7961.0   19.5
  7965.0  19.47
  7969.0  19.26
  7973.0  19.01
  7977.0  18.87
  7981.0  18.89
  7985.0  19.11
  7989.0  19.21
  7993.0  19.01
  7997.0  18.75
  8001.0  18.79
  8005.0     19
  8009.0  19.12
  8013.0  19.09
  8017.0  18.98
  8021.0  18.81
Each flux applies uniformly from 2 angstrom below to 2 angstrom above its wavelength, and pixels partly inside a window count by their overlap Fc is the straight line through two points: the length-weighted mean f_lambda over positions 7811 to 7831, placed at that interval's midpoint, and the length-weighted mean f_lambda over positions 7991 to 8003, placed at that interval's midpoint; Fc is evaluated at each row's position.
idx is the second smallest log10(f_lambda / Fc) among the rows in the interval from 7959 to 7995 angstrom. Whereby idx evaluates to -0.0003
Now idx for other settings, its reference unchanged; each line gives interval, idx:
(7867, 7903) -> -0.0033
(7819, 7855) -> -0.0039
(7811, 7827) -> -0.0031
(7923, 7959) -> -0.0070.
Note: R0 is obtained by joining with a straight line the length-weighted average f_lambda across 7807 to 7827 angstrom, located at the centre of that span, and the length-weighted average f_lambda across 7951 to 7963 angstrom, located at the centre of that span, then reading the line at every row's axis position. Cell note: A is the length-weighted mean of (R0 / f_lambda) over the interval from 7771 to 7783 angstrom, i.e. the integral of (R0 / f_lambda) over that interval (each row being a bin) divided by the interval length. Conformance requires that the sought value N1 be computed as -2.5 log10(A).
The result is 0.017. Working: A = 0.98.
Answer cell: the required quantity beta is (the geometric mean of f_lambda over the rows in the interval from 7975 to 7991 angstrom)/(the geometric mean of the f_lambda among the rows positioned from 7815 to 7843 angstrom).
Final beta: 0.98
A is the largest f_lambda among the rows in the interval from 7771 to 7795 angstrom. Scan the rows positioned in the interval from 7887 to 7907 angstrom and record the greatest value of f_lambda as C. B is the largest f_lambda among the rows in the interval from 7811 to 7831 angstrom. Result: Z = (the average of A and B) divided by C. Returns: 1.01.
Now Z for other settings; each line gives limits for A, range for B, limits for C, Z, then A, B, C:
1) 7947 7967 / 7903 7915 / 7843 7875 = 0.99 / 19.5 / 19.45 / 19.73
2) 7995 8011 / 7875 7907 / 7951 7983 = 0.99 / 19.12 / 19.55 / 19.5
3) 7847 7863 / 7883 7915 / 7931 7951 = 1.03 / 19.73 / 19.55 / 19.01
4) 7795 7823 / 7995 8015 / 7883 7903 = 0.99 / 19.73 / 19.12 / 19.55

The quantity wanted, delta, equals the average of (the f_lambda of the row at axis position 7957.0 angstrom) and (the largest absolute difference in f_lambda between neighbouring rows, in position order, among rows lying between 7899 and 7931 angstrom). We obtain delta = 9.85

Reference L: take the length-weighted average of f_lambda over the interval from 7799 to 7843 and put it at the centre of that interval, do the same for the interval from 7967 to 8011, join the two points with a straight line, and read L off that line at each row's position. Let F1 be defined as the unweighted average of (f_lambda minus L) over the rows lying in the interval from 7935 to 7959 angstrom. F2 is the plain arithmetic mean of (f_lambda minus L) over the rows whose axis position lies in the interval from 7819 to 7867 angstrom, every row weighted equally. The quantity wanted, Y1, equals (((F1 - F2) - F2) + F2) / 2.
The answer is -0.116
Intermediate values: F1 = -0.080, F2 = 0.151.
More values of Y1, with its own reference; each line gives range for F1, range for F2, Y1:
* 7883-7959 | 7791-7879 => -0.074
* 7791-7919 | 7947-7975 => -0.067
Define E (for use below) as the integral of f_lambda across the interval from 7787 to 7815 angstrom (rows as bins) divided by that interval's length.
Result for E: 19.5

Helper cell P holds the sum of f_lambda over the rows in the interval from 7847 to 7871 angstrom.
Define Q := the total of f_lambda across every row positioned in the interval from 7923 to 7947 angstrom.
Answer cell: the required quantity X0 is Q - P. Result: -3.9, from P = 117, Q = 113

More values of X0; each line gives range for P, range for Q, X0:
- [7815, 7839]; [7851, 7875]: 0.5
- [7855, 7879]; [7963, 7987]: -2.0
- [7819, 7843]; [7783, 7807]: 1.0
